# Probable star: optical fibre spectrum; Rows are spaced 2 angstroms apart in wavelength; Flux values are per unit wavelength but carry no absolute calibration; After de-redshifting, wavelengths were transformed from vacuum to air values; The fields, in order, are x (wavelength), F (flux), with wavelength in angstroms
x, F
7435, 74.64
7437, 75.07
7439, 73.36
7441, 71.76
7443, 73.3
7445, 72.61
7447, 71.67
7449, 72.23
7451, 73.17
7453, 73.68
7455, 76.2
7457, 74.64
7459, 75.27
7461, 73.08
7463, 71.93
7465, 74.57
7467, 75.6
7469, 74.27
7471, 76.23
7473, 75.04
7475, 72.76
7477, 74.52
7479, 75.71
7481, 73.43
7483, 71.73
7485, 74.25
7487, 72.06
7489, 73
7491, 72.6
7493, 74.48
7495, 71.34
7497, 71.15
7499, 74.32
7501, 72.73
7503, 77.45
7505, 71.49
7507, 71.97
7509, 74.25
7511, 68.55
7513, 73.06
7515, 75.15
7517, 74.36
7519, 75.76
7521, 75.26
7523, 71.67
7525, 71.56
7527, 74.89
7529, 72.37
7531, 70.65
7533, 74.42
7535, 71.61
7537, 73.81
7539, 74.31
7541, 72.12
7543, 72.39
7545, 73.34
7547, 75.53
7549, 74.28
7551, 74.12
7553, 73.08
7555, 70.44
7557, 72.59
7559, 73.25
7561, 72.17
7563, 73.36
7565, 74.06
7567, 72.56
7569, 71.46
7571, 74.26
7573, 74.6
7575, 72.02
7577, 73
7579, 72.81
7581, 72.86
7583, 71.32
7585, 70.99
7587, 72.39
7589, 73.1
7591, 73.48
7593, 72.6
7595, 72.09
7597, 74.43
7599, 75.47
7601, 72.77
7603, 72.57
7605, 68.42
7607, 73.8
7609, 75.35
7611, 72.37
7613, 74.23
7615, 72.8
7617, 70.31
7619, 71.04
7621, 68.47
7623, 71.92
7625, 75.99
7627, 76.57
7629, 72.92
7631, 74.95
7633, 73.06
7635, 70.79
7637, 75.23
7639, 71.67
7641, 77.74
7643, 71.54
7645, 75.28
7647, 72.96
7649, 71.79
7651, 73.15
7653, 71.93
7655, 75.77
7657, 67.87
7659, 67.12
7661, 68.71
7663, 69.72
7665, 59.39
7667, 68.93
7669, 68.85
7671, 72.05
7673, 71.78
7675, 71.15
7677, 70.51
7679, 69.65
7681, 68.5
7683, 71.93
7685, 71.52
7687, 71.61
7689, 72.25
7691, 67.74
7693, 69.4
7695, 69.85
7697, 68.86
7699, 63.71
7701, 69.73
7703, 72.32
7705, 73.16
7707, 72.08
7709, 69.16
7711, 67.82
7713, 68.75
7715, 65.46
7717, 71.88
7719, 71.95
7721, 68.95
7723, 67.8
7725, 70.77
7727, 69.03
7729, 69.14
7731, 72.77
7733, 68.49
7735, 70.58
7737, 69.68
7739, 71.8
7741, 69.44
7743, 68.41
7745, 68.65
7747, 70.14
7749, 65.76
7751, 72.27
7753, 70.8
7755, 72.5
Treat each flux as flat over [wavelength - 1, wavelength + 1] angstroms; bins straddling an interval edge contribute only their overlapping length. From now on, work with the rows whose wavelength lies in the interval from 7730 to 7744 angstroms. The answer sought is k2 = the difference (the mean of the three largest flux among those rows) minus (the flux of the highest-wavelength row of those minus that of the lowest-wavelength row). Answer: 76.1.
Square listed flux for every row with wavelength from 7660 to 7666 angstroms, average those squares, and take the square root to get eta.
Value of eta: 66.1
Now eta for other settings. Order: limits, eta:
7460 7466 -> 73.2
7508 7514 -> 72.0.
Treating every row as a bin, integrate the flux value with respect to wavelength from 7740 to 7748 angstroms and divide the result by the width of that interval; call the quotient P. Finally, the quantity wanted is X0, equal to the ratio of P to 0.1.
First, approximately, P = 69.2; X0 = 692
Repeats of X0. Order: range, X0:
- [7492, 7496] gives 729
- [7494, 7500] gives 723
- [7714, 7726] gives 695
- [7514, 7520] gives 751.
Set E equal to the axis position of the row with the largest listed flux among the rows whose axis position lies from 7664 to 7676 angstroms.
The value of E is 7671 angstroms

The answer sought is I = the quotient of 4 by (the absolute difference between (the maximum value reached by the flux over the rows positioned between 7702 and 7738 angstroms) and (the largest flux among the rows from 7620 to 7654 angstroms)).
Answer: 0.9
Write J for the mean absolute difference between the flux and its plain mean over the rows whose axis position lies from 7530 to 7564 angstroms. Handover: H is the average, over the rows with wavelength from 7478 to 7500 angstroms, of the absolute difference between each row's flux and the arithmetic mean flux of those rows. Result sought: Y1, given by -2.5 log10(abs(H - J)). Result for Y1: 2.2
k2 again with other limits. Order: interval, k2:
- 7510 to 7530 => 71.6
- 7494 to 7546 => 74.2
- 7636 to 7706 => 78.3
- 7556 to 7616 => 74.9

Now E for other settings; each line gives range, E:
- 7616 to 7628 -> 7627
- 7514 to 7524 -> 7519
